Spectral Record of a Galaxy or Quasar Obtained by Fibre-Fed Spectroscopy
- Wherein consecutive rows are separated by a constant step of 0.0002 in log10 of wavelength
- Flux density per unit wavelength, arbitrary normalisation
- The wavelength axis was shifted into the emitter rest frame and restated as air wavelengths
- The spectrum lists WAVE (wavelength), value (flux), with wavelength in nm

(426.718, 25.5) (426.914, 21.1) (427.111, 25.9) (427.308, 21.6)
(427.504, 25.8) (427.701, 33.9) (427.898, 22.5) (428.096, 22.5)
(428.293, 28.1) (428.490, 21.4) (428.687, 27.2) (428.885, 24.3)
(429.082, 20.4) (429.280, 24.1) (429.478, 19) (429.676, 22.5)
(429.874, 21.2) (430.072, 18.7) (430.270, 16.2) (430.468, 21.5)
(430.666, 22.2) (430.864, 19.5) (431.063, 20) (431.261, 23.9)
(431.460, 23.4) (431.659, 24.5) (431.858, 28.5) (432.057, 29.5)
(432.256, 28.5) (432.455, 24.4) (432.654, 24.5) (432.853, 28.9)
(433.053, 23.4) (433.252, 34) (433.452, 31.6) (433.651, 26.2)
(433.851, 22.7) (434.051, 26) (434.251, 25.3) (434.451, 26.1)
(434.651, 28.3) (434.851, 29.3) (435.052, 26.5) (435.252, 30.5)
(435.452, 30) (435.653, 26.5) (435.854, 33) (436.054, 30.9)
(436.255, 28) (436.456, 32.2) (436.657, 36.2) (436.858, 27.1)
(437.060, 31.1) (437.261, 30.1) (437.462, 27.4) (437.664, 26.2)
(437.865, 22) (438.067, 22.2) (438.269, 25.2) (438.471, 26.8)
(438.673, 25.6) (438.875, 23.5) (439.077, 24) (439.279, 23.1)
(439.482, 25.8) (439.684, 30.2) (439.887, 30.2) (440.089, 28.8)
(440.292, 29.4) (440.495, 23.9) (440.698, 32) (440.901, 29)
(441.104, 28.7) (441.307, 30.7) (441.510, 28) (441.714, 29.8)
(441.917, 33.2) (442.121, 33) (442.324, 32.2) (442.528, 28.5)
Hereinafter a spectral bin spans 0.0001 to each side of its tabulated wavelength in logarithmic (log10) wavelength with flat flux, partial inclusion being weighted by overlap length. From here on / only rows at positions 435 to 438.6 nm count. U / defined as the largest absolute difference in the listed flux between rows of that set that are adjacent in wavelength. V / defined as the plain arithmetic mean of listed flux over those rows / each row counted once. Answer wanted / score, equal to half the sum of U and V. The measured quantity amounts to 18.8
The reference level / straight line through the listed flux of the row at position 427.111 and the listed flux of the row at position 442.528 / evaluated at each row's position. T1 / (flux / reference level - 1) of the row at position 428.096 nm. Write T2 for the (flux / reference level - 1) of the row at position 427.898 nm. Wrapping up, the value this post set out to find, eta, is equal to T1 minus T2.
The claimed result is 0.00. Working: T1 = -0.14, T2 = -0.14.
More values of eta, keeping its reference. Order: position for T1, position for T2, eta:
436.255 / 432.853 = -0.06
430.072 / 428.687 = -0.33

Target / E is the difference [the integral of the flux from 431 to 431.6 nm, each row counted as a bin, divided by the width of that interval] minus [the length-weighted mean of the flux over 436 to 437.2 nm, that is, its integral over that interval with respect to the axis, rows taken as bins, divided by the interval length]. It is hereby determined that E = -8.2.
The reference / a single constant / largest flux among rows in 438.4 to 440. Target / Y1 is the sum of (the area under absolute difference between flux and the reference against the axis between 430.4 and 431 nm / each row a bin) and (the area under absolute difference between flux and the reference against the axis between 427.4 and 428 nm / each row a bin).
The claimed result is 8.7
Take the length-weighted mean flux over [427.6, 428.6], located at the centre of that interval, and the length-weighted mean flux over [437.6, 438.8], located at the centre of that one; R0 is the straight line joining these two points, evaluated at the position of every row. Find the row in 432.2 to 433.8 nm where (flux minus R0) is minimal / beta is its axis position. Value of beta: 433.053 nm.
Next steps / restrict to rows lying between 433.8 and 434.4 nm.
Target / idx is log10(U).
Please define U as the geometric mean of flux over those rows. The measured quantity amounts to 1.39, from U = 25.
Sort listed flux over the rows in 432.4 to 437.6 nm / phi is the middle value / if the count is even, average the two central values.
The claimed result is 28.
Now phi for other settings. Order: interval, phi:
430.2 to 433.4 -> 24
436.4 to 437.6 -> 31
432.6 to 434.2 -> 26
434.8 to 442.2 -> 29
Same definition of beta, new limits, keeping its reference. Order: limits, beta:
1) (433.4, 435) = 433.851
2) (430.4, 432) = 430.864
